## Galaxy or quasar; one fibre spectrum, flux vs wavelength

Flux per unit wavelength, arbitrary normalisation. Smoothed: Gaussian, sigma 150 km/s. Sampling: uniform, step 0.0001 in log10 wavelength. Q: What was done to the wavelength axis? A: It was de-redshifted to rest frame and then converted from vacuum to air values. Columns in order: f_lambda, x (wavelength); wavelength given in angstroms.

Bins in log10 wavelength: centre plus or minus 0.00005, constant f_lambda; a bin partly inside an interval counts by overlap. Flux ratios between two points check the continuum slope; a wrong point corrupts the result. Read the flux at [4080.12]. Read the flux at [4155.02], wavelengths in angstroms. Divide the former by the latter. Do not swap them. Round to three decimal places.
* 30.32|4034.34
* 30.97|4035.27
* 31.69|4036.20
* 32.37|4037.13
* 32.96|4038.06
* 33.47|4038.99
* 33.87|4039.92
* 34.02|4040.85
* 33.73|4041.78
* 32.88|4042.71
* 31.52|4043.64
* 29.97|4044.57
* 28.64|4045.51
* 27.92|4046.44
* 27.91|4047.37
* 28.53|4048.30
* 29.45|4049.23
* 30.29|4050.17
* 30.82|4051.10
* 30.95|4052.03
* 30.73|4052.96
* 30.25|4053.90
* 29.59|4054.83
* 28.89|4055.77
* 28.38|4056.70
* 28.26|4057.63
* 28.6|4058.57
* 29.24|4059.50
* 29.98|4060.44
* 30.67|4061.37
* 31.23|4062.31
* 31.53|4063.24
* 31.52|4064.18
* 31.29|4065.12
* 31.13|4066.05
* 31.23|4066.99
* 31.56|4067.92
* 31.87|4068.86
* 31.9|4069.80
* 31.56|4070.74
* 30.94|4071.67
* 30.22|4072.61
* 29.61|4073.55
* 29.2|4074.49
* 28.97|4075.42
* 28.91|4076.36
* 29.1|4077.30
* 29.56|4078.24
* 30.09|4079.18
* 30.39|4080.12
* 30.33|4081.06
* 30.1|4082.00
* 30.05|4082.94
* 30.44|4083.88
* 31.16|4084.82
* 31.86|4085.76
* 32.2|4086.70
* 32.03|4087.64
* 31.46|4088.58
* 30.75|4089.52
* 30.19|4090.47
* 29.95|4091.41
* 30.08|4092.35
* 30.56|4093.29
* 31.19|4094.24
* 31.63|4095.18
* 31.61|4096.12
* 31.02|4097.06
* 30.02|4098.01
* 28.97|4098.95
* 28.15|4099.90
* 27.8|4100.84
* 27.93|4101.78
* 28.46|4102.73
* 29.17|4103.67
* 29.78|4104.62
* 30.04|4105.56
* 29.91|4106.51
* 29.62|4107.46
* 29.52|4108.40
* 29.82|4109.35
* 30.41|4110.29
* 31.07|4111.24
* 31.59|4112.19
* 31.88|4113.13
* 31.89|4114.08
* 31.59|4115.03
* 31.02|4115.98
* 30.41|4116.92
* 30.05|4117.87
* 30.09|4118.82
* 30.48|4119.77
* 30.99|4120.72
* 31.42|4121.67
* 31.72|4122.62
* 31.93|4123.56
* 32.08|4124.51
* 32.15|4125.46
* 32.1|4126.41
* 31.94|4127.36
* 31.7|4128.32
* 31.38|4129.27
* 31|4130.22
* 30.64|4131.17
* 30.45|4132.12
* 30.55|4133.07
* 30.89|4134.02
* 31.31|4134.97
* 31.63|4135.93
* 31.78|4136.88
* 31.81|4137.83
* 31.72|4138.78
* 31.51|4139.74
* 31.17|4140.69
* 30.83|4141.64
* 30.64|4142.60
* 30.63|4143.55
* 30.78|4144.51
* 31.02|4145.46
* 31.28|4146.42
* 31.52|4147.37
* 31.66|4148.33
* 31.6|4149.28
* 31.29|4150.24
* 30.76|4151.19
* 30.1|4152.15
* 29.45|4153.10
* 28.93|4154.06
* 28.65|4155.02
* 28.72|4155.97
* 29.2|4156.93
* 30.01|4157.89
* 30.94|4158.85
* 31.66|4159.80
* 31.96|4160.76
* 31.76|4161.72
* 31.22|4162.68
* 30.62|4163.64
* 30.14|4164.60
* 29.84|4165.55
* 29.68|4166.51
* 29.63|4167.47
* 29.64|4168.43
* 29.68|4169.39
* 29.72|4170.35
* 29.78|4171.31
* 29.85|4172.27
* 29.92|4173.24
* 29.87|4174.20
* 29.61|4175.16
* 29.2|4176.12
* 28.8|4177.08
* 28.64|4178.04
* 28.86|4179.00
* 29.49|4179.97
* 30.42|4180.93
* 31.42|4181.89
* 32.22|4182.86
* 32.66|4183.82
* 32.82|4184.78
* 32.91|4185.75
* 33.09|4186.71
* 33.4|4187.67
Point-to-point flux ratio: 1.061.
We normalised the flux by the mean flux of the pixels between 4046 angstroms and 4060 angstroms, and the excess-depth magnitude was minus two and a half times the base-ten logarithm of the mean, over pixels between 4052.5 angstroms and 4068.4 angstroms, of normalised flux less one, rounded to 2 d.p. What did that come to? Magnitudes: 3.76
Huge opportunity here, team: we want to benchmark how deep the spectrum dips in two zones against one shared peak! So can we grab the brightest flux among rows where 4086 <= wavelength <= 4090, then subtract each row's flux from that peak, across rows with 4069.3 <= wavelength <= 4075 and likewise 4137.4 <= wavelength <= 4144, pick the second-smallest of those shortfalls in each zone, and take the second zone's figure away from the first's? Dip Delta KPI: 0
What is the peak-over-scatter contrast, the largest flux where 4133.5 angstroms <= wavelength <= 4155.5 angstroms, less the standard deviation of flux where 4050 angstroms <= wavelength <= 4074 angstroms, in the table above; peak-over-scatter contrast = 30.7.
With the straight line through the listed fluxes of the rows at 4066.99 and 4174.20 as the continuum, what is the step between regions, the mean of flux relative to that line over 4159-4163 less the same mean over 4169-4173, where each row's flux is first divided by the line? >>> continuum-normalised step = 0.06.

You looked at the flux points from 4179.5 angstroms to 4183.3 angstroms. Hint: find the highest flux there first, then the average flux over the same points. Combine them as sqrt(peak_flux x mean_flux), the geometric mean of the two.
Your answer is 31.5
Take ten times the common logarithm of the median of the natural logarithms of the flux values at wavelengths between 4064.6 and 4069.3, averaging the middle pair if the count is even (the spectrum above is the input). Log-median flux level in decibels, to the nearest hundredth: 5.37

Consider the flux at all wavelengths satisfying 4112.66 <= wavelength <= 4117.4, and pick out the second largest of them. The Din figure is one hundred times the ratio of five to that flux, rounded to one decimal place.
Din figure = 15.7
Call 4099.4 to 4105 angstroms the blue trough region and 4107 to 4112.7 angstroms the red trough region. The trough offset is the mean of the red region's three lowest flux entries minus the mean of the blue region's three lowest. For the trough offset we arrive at 1.7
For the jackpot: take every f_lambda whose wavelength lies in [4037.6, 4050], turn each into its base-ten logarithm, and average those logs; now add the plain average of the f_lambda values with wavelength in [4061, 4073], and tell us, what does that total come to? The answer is 32.8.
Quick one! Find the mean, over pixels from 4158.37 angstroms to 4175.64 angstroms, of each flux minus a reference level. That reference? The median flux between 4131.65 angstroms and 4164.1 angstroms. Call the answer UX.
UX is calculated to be -0.67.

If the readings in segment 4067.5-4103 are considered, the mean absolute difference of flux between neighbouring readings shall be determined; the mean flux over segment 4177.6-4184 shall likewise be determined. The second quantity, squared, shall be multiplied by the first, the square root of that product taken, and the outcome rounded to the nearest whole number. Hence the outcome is 20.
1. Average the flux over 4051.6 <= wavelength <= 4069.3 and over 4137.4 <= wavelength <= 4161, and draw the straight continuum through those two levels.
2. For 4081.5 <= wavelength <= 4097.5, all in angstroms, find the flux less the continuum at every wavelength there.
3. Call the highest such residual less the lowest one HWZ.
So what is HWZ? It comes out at 2.27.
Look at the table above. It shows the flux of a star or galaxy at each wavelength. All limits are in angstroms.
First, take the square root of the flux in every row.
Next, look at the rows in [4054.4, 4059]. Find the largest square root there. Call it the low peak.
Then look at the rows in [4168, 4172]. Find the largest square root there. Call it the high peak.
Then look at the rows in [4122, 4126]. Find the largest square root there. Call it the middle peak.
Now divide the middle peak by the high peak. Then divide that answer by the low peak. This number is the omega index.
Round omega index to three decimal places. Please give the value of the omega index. 0.191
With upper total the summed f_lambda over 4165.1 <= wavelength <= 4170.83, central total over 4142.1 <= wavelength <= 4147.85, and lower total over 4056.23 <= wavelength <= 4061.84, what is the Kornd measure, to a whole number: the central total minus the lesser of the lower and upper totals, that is 11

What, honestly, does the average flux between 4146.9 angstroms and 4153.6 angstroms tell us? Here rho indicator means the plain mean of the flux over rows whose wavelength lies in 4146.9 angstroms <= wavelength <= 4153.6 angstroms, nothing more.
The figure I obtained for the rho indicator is 30.91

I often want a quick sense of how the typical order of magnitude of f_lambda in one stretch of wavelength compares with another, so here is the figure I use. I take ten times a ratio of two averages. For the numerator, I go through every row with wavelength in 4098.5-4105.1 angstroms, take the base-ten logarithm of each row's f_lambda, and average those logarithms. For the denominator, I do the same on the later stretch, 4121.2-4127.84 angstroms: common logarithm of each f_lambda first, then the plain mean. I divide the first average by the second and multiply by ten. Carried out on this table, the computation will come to 9.68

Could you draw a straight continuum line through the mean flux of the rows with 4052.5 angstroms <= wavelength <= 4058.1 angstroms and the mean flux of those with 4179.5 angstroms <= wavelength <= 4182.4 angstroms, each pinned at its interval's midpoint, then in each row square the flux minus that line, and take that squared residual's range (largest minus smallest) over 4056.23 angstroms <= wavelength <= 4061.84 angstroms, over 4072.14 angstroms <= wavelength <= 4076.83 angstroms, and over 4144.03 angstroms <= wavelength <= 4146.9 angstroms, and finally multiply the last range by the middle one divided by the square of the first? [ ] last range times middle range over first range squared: 0.17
